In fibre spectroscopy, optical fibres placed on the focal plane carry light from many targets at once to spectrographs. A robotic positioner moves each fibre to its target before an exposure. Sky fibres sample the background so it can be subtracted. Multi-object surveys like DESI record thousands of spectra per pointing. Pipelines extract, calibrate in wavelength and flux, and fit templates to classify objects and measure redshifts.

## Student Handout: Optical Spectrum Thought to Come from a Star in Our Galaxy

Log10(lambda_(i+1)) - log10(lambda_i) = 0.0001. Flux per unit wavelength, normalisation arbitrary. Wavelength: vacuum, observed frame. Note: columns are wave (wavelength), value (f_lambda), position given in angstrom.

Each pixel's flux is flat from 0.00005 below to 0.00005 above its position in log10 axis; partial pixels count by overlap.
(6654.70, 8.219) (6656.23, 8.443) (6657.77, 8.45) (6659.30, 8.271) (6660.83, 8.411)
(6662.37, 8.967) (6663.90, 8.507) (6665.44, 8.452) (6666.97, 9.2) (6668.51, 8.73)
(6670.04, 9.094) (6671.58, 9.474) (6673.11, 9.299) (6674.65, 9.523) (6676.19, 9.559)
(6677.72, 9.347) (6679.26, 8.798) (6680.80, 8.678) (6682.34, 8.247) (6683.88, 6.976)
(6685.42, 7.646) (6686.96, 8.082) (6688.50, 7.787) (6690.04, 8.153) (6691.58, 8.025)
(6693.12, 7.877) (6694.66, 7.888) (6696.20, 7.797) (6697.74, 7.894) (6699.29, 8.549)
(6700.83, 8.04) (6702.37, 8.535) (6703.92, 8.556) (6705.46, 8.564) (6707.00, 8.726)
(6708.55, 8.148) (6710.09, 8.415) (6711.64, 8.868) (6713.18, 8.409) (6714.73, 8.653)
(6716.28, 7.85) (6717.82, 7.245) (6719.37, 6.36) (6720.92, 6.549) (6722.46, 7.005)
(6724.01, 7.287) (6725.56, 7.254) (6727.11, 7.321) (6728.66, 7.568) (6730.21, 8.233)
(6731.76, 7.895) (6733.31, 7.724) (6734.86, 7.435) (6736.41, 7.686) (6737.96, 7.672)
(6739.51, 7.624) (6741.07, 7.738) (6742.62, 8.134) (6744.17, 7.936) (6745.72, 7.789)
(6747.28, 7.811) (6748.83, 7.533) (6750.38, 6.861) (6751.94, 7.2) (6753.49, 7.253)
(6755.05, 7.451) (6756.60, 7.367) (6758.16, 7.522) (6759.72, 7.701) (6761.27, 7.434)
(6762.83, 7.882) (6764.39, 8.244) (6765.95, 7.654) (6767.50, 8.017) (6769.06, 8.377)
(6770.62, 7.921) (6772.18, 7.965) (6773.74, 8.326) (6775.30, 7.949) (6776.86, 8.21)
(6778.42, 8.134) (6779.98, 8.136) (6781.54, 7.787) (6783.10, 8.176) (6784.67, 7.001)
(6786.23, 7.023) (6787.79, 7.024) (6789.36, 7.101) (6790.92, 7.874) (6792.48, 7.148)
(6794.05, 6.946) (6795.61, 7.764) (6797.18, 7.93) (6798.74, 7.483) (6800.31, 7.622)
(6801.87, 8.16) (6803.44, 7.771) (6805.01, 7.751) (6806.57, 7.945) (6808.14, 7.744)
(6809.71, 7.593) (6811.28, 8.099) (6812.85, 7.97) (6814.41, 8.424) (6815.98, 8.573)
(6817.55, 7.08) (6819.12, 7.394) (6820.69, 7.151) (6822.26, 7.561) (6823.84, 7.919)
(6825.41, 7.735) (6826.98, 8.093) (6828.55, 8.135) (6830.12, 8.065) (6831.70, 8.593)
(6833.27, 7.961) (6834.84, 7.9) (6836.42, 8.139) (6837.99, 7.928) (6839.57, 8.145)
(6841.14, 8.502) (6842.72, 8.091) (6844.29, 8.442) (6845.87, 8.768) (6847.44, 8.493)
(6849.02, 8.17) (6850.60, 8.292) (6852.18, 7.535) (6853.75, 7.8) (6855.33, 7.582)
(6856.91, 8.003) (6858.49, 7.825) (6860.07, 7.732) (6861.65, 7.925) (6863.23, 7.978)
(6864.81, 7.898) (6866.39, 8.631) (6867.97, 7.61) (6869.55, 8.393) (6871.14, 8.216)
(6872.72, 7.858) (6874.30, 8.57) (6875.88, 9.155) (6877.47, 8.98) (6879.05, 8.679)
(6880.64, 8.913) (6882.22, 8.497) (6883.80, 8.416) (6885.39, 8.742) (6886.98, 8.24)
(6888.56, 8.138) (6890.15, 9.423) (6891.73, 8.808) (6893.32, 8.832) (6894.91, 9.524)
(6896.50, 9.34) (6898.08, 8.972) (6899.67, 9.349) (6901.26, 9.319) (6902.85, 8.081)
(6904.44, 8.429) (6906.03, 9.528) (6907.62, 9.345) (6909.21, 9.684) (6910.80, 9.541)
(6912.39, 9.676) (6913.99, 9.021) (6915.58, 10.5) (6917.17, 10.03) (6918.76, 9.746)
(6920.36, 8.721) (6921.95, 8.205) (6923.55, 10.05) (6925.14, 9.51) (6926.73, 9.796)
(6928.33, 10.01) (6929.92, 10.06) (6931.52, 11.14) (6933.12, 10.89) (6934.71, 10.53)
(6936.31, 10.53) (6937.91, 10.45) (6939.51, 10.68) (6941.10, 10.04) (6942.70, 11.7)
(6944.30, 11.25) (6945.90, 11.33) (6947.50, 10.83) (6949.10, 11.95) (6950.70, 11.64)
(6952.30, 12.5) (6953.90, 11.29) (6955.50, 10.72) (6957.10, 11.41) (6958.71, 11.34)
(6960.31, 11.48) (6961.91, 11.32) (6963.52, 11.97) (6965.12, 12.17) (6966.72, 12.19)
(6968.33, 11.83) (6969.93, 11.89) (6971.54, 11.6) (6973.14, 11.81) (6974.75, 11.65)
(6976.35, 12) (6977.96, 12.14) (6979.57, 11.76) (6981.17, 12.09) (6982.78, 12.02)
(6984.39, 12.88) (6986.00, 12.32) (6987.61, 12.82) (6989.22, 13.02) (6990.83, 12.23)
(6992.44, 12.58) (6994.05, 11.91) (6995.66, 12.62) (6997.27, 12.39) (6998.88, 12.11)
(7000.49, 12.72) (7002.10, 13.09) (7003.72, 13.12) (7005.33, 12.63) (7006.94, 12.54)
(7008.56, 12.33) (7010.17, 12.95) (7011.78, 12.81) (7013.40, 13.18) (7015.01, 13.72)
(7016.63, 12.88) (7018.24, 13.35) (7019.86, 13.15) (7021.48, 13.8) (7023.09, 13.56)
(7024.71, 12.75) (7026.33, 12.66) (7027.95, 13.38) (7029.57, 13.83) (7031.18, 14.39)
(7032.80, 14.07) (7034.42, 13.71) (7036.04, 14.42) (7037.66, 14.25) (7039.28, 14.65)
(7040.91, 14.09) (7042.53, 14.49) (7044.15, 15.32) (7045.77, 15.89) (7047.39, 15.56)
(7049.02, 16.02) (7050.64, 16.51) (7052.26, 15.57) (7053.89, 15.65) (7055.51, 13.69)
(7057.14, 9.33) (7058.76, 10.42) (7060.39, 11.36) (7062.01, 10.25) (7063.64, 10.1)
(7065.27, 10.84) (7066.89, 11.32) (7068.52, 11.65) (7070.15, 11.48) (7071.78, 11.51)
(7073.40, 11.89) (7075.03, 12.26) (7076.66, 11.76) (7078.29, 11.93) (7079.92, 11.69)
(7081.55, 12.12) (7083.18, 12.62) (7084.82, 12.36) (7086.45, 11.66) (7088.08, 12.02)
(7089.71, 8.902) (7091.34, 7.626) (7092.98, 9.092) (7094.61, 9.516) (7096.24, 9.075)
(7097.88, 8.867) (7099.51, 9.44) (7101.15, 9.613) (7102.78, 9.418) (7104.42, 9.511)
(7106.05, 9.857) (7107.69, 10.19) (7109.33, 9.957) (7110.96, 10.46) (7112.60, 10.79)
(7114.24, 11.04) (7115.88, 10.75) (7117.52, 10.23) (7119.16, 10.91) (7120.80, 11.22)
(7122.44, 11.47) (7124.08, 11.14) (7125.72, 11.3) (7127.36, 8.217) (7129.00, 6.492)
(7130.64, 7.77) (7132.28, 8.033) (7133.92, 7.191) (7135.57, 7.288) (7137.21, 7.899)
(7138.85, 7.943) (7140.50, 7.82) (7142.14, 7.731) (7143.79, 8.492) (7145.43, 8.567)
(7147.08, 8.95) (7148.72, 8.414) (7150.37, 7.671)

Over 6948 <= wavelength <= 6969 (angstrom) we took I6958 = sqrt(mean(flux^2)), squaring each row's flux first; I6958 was 11.7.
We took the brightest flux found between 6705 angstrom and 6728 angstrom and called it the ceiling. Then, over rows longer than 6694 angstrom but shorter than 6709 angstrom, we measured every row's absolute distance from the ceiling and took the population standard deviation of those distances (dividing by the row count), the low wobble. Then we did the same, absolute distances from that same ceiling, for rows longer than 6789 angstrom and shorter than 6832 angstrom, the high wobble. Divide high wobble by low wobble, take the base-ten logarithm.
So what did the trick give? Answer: 0.1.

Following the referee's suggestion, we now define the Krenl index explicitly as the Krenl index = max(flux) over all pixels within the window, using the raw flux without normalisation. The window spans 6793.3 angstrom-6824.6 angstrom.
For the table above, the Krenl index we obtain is 8.573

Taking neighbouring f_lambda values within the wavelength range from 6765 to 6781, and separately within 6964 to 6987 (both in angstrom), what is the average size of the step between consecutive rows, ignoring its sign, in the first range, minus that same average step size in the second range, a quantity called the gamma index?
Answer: -0.04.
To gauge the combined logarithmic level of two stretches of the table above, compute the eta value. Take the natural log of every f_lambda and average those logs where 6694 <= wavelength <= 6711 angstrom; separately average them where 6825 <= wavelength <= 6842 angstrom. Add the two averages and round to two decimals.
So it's 4.21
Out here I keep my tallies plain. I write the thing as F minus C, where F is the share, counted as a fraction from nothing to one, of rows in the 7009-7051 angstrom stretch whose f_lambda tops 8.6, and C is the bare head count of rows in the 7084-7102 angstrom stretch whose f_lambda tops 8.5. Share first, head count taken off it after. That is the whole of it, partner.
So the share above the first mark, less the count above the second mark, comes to -9.0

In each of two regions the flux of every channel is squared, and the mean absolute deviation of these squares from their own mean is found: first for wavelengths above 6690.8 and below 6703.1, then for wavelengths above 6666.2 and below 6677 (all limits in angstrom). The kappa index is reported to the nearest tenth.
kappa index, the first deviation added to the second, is 7.9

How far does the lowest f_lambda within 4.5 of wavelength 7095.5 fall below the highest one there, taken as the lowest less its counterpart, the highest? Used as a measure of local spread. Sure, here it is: -1.9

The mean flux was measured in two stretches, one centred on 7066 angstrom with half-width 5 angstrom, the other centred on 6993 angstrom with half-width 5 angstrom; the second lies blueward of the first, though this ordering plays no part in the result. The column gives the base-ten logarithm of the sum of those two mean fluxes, 1.37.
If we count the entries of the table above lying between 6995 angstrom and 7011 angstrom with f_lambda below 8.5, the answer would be 0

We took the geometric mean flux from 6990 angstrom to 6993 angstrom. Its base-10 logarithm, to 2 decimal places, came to 1.09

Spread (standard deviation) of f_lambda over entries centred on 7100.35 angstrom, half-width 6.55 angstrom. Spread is 0.3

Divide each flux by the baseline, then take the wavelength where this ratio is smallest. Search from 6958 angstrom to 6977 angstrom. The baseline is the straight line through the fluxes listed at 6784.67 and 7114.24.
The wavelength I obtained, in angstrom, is 6961.91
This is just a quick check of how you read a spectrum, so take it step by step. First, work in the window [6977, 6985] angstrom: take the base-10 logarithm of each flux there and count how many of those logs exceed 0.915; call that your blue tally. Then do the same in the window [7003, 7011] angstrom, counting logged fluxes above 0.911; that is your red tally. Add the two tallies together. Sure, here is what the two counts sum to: 10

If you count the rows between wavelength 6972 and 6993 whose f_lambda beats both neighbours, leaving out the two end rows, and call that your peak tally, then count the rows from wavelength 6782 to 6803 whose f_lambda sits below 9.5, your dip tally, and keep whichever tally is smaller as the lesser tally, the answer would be 4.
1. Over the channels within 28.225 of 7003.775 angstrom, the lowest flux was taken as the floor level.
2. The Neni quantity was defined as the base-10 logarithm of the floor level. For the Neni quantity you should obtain 1.07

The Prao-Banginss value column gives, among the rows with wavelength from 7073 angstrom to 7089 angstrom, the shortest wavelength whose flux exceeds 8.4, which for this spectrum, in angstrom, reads 7073.40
